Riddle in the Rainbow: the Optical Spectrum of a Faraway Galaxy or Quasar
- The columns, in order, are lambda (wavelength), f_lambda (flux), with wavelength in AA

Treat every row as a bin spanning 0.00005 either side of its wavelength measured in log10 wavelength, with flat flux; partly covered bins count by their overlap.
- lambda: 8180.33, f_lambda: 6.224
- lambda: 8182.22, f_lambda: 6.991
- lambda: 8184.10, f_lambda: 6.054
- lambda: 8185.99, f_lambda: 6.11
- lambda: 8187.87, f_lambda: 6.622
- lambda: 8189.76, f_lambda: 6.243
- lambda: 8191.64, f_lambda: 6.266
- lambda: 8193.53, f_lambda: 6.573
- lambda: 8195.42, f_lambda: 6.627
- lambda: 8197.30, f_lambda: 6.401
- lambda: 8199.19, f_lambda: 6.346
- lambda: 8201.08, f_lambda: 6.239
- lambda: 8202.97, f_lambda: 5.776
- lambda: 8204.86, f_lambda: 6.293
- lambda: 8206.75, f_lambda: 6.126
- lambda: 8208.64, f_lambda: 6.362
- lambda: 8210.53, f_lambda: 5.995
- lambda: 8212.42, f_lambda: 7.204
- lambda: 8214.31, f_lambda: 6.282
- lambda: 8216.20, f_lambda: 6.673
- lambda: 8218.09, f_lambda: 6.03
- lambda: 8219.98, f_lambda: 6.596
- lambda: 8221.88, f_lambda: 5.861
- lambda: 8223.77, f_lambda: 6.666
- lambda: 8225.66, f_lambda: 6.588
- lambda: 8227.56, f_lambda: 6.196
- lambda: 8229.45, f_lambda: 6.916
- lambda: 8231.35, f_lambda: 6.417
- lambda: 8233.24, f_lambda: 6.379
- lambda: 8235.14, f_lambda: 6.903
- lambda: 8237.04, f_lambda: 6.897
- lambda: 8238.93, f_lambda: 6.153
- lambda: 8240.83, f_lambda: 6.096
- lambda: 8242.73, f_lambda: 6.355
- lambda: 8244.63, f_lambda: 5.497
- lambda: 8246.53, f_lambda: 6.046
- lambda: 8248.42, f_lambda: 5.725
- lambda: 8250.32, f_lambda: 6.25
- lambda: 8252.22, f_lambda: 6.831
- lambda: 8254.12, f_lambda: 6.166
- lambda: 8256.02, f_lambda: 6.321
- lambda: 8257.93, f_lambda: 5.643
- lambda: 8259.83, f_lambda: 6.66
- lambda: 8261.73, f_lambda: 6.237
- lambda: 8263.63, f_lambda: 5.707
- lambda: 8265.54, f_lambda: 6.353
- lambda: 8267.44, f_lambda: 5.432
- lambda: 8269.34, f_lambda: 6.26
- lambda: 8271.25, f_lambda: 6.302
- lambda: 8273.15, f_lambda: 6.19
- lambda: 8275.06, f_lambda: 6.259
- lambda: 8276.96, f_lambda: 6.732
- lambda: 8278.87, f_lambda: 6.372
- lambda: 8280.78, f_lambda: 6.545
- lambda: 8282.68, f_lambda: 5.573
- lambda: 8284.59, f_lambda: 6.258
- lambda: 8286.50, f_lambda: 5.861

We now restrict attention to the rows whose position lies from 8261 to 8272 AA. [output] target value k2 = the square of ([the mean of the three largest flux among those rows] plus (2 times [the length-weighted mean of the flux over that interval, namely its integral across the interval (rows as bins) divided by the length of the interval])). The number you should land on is 338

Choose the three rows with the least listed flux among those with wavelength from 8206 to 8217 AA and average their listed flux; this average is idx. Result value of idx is 6.13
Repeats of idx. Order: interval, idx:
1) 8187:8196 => 6.36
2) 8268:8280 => 6.24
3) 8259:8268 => 5.79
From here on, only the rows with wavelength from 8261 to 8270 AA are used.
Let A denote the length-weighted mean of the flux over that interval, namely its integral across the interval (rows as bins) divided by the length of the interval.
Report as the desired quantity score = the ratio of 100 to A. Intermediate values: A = 5.99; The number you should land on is 16.7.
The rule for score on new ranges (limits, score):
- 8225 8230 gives 15.3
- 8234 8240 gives 15.1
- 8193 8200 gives 15.4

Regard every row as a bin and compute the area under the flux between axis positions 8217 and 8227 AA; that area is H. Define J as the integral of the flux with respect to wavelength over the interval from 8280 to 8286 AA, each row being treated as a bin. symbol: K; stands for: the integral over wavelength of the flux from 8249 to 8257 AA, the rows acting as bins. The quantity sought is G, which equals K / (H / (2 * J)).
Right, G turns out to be 59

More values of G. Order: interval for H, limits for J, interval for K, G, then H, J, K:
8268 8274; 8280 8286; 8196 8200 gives 50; 37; 37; 26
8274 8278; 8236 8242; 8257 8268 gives 196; 26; 38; 66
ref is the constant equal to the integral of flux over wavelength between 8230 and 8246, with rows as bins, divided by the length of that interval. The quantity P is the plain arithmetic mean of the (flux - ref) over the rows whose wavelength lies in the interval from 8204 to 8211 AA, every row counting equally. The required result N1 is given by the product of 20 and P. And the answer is -3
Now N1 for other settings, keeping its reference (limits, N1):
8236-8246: -3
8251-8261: 0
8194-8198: 3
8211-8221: 4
